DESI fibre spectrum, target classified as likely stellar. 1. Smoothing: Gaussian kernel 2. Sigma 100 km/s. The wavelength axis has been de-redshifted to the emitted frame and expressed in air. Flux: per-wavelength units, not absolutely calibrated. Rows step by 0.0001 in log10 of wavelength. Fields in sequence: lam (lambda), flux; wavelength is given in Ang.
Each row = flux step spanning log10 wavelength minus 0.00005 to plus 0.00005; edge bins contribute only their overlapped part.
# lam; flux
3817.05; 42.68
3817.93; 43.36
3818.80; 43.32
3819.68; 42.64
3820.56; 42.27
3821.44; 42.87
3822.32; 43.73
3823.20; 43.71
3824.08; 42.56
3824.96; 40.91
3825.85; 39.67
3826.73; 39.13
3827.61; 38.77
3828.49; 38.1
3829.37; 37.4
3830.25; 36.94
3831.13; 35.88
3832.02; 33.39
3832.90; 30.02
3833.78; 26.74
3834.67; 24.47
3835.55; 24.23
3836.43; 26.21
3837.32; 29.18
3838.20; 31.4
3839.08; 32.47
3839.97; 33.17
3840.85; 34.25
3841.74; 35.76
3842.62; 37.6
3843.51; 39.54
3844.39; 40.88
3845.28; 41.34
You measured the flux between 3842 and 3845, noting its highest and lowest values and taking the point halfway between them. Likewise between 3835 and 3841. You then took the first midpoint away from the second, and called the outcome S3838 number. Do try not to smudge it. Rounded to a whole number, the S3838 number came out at -10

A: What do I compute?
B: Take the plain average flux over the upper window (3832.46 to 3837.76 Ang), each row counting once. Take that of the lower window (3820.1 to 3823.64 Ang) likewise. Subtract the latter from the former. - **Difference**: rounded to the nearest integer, -16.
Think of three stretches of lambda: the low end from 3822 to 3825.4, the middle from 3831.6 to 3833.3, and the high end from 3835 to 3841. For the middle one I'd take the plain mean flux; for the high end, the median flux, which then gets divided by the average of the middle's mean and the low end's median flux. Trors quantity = 0.84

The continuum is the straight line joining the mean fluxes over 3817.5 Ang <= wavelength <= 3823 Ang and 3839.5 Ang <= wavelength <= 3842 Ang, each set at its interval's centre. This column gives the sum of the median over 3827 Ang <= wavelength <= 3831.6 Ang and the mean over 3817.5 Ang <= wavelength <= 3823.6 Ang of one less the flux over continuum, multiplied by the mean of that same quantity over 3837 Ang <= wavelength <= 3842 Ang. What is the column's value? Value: 0.002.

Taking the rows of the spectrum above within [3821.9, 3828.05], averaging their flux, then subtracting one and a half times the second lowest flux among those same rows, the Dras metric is -17.5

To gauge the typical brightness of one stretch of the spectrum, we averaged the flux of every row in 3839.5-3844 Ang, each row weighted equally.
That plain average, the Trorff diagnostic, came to 36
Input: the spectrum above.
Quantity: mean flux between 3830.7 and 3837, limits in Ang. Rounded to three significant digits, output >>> 28.7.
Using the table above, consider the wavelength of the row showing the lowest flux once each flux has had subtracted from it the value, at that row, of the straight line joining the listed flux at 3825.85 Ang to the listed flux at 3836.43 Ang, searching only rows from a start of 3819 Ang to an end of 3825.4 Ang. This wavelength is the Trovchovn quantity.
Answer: 3819.68 Ang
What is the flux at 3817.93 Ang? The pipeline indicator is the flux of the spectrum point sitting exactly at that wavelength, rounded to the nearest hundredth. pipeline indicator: 43.36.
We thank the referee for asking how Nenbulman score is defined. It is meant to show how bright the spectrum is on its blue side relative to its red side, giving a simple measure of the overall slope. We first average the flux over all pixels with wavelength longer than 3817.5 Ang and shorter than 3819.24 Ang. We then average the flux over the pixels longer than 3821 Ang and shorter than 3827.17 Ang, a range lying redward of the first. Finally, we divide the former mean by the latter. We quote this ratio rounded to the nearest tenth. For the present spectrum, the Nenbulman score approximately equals 1.0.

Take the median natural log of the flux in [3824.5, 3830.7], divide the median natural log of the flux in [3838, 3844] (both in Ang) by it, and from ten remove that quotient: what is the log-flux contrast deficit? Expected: 9.03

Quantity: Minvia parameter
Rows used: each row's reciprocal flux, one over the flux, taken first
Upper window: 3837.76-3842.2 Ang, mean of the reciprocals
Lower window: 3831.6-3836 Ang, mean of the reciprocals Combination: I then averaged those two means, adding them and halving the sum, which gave 0.0333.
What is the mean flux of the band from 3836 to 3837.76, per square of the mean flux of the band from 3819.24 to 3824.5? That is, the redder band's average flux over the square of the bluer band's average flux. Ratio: 0.015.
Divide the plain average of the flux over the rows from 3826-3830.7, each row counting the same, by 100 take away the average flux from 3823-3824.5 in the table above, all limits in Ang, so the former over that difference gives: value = 0.67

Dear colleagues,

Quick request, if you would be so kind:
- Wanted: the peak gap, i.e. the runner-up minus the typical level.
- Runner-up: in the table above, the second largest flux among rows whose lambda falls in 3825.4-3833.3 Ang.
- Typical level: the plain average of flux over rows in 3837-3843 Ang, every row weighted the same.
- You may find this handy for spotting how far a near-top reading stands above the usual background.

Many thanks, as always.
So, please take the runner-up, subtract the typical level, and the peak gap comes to 5.7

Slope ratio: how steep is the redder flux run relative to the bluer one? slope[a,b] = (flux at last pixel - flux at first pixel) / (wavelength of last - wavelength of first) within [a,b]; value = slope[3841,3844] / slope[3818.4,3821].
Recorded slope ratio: -3.6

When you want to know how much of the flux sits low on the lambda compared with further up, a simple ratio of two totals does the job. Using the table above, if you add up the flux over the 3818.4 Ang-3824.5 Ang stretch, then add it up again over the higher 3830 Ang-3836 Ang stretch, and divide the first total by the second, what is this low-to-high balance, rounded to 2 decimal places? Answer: 1.42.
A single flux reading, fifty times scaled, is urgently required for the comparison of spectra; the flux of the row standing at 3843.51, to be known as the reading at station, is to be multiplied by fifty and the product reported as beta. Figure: 1977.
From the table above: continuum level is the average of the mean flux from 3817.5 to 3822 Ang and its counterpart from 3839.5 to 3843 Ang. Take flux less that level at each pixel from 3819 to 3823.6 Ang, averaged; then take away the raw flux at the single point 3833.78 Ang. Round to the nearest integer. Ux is -23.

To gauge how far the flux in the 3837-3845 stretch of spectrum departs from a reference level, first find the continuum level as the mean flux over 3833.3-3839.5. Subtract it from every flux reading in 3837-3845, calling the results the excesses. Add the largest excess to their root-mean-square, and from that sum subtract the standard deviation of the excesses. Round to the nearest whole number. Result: 17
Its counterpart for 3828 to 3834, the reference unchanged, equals 14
